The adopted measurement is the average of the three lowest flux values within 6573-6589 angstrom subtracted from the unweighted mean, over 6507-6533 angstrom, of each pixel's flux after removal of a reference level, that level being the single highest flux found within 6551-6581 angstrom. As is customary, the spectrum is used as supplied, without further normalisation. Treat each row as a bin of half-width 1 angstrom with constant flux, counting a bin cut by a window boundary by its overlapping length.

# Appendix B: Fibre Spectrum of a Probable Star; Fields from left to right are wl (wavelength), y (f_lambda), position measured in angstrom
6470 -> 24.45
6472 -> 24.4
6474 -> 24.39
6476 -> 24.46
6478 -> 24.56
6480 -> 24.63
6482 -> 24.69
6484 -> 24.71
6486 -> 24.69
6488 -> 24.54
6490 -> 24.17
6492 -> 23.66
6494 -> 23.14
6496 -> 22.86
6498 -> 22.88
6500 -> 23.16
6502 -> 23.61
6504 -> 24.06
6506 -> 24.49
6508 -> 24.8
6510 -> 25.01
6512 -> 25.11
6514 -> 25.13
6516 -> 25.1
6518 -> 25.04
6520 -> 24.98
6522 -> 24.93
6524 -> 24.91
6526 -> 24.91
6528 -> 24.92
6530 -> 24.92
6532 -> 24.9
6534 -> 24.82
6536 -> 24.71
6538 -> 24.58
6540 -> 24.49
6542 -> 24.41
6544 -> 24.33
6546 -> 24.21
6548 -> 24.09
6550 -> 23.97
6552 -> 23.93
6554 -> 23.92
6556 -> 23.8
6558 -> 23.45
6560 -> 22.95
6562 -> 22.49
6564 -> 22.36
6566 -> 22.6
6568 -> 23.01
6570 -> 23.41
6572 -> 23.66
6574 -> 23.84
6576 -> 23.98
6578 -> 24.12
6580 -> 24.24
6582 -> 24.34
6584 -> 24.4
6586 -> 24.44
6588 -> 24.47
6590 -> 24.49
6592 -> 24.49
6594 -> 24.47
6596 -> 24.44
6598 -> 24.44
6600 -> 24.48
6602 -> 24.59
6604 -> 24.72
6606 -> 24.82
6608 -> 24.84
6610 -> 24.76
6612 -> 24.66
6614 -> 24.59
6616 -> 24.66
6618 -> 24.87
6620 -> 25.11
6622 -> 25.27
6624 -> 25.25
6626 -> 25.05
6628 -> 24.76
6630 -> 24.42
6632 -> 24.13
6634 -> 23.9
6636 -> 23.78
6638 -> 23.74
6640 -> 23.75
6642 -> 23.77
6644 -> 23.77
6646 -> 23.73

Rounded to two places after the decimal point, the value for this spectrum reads -23.25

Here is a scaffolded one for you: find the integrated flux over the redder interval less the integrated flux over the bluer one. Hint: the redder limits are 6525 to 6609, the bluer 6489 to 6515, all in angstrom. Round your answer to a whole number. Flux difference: 1405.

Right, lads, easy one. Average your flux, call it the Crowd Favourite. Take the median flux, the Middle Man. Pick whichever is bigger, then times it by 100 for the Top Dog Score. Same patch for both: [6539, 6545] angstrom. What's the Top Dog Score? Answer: 2441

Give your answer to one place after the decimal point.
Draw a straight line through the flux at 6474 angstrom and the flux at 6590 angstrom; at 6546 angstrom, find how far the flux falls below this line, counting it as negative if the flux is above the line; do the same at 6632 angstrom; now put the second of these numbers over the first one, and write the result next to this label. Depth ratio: 1.6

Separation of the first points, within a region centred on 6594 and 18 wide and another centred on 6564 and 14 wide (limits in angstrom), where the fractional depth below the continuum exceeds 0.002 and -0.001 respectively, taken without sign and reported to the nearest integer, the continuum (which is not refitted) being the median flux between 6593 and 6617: 28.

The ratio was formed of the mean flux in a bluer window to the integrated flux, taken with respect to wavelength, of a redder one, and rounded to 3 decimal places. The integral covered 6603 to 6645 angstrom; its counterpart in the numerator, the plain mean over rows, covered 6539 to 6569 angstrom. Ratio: 0.023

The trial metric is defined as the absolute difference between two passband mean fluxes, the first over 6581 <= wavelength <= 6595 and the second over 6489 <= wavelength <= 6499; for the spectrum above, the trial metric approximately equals 1.1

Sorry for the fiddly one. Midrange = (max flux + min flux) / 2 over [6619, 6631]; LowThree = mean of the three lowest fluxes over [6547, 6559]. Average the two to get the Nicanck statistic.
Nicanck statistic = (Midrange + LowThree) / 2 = 24.3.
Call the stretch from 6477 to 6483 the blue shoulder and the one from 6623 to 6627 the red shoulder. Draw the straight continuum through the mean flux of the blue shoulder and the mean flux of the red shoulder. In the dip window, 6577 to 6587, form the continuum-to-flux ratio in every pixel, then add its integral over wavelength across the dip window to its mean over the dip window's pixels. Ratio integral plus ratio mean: 11.3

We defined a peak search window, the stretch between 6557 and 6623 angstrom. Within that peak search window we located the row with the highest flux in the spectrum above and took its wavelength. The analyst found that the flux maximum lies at 6622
